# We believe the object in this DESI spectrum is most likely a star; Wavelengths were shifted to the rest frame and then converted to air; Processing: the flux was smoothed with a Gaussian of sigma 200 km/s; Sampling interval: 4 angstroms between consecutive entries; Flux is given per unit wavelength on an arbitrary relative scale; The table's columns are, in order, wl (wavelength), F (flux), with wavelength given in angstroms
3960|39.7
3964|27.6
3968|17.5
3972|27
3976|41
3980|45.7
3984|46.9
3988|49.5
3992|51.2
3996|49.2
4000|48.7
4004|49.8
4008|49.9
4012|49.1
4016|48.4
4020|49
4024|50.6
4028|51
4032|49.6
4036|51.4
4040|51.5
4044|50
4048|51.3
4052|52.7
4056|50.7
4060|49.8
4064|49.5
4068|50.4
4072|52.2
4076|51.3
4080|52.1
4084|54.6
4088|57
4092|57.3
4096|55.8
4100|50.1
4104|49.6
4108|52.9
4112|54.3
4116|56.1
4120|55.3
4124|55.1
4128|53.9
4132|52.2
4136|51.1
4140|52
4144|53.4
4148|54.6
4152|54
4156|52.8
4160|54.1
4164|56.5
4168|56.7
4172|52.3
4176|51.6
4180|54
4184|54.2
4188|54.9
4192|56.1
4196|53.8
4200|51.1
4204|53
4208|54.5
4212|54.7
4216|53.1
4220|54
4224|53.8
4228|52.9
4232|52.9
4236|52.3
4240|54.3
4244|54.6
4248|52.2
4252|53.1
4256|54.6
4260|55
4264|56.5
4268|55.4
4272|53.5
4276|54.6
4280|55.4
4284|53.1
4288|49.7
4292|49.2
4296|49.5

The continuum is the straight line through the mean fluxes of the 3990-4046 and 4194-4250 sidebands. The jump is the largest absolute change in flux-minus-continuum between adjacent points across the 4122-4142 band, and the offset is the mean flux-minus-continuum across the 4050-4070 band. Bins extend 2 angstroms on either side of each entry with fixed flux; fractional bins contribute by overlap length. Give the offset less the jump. -1.8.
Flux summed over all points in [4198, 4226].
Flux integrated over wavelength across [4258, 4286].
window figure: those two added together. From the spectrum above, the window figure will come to 1908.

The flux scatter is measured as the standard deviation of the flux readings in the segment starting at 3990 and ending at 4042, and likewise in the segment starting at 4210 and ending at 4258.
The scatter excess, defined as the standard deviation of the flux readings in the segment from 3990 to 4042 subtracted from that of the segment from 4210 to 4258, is -0.2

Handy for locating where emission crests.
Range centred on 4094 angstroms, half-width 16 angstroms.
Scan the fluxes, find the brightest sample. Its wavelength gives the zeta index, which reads 4092 angstroms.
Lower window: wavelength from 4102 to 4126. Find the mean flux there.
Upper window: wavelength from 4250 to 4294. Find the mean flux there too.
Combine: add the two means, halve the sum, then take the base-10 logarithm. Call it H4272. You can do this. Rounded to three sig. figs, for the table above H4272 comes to 1.73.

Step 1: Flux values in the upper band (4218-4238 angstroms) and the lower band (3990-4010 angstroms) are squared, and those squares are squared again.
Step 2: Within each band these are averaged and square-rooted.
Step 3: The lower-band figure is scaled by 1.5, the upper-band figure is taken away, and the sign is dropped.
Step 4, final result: 888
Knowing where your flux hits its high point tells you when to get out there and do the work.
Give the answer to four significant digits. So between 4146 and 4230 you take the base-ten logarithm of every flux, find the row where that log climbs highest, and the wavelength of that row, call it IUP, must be 4168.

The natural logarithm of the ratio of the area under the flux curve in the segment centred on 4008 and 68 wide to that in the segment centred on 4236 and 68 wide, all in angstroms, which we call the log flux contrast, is -0.10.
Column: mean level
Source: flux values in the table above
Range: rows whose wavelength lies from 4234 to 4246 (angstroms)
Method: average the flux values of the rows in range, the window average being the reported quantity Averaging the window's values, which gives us 53.7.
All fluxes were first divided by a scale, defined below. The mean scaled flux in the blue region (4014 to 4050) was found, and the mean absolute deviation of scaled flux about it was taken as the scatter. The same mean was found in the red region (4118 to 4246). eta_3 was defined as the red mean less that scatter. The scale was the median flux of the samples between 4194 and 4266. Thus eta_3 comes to 0.981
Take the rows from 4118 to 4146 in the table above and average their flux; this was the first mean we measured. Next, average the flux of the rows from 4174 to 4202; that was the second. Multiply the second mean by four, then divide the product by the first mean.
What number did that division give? 4.03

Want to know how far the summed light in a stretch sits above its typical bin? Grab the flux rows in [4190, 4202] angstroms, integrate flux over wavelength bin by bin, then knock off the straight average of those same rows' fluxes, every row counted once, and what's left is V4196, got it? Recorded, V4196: 590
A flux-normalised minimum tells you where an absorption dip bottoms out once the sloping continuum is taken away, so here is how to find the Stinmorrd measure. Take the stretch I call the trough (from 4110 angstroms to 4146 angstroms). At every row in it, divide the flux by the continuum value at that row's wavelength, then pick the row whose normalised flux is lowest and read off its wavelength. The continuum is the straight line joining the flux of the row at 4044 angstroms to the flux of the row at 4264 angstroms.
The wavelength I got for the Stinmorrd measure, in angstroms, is 4136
